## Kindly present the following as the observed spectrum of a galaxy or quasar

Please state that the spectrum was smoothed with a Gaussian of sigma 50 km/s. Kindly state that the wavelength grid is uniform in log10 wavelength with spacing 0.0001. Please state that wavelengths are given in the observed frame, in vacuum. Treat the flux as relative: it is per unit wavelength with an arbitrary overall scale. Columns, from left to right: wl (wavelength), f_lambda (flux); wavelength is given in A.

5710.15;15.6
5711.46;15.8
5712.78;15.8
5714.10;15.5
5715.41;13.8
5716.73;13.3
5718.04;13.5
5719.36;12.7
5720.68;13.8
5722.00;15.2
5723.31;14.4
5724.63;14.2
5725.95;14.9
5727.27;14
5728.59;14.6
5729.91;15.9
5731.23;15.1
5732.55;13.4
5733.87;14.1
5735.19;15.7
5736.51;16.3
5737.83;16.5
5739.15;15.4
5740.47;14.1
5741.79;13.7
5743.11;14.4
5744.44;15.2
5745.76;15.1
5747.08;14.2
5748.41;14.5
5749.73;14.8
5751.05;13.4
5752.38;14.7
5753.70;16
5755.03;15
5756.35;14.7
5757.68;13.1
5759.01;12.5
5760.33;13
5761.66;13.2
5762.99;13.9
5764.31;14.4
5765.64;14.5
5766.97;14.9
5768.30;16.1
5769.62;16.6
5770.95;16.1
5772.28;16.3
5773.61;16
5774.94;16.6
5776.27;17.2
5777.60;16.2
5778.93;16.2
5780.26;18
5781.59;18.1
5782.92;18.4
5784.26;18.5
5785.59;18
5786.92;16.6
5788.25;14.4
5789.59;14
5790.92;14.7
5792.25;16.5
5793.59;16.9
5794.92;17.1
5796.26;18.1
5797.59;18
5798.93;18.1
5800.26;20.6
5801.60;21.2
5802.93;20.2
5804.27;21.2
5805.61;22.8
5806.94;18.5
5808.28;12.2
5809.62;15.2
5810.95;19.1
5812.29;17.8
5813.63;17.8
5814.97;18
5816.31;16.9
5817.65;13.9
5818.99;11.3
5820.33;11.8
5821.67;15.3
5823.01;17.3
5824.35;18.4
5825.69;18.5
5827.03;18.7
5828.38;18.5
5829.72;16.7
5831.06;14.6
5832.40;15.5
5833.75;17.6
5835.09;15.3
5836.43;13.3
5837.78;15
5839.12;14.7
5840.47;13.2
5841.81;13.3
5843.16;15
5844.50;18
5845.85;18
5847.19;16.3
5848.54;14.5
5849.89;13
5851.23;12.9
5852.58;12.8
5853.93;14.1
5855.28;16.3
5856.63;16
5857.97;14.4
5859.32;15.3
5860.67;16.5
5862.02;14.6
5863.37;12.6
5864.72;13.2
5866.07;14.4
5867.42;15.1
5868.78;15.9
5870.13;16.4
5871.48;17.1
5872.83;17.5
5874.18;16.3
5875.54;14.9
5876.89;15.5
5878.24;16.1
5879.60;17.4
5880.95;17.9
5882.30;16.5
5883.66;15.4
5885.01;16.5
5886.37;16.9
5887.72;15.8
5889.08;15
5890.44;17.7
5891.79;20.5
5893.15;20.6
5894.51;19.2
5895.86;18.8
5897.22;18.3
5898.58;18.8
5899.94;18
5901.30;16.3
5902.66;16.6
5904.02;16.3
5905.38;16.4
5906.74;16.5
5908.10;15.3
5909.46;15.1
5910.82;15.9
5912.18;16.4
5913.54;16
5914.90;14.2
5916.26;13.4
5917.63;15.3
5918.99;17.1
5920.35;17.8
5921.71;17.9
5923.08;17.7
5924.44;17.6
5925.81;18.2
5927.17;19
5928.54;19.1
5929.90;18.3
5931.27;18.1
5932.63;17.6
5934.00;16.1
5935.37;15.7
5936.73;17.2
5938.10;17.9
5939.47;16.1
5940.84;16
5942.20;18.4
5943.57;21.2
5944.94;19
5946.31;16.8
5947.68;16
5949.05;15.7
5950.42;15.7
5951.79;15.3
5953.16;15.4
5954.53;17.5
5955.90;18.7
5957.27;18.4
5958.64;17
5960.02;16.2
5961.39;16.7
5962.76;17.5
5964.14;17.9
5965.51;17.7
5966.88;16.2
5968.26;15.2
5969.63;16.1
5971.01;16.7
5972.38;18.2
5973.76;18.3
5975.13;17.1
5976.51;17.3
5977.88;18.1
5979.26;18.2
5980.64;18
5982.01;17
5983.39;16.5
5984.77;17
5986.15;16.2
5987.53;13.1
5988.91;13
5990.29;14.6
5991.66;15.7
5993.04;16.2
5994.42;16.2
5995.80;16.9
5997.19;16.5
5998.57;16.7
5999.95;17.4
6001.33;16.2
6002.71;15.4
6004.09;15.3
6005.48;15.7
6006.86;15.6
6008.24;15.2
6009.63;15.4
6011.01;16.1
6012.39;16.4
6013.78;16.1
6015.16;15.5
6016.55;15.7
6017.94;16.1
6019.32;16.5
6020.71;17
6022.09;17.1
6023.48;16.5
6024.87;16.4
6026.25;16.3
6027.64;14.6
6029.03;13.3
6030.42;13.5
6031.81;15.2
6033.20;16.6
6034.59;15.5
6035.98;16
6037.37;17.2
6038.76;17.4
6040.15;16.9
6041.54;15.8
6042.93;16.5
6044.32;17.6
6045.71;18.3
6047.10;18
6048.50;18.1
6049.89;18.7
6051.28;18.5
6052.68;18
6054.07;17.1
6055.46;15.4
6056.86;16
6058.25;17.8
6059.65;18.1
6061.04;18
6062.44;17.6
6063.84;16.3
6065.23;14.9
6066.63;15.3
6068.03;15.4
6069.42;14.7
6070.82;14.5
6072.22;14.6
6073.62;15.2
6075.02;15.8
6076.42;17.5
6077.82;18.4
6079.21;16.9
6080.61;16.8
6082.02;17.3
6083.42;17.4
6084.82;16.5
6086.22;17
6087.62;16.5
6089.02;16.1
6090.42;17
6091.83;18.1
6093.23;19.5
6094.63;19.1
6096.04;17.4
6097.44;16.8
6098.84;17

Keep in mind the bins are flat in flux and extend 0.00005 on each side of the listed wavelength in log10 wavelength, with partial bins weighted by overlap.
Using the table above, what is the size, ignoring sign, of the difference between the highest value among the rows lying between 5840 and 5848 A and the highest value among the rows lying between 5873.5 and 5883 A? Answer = 0.1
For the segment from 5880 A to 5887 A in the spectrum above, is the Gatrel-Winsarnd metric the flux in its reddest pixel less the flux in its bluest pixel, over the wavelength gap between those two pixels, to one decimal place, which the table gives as -0.2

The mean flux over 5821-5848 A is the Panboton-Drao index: 16.2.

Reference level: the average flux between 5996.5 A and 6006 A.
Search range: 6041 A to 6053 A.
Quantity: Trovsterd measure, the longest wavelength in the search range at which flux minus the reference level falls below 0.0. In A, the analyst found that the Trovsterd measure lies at 6041.54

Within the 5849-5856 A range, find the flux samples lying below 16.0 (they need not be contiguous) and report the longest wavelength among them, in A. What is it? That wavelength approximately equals 5853.93 A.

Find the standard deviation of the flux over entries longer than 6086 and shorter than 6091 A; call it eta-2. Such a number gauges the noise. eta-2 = 0.4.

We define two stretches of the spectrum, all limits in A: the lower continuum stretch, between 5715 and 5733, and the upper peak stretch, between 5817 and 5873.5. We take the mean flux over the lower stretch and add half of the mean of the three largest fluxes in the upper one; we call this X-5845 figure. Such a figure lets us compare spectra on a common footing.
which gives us 23.5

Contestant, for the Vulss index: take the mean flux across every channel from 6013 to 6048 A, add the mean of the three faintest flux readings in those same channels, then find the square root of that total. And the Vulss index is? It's 5.5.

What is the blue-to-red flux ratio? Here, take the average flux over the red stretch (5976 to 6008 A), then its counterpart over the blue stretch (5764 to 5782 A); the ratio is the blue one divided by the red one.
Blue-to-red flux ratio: 1.00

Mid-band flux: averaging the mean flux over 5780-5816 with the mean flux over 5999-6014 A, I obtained 16.8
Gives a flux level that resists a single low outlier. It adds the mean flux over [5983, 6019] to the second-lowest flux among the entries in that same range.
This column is 28.9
